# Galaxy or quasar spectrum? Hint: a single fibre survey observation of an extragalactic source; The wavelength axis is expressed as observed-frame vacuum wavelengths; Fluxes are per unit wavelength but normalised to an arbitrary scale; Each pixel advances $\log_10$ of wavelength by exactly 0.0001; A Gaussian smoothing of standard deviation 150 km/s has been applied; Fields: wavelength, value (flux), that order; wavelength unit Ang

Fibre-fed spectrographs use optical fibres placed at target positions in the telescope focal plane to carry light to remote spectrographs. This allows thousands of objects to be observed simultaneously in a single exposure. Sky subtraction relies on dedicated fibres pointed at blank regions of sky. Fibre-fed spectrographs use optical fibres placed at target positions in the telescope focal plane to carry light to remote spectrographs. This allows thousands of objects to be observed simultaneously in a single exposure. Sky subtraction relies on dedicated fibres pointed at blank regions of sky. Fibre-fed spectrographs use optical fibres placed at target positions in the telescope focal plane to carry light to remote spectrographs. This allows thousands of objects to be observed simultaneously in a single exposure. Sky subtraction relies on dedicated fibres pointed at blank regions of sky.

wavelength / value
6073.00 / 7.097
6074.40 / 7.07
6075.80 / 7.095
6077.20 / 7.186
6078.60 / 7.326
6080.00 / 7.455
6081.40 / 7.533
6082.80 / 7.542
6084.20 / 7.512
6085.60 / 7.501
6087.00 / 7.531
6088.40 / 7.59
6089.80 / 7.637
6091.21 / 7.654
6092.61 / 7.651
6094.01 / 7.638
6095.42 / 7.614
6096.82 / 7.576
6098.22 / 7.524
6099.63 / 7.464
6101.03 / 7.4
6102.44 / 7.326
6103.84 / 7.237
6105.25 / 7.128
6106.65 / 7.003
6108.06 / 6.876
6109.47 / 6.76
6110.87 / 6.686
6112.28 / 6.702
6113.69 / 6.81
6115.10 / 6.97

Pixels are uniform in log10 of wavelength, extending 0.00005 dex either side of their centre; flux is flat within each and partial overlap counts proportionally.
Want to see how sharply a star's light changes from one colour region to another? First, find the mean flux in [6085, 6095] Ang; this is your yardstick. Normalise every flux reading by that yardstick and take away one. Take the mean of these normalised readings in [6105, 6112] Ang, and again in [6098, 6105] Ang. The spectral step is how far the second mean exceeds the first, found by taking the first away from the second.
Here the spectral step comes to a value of 0.066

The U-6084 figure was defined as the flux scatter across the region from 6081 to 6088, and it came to 0.02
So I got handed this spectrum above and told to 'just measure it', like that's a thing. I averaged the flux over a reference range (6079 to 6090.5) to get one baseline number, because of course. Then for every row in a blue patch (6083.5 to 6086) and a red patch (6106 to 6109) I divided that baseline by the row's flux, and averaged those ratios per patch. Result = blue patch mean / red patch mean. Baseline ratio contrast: 0.92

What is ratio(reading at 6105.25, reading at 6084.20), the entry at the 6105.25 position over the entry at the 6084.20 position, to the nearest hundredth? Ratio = 0.95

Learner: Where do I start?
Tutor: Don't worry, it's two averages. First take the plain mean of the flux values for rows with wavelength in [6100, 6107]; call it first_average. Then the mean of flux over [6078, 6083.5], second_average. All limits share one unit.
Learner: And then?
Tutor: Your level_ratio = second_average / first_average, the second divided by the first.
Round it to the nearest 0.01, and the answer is 1.03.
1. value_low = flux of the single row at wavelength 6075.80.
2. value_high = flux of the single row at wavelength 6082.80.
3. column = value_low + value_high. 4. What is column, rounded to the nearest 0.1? 14.6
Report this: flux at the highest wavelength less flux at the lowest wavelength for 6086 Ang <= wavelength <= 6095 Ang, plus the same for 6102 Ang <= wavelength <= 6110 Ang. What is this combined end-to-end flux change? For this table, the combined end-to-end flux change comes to -0.5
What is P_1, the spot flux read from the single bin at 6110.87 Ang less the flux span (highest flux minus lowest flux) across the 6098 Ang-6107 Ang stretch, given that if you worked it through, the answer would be 6.2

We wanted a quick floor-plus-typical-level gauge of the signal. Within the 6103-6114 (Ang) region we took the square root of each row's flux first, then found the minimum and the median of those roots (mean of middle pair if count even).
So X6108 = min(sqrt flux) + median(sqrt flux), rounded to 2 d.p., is 5.20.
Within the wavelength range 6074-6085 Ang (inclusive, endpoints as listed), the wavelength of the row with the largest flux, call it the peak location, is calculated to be 6082.80 Ang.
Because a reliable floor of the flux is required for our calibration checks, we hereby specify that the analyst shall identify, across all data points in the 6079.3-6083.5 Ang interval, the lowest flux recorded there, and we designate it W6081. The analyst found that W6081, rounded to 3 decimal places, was 7.455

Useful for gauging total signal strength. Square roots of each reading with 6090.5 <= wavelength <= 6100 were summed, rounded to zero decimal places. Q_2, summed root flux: 19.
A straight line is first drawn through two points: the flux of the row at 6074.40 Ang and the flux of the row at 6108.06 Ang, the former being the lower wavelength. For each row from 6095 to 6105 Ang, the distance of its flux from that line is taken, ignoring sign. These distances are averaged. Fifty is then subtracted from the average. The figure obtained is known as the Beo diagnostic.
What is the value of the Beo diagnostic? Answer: -49.5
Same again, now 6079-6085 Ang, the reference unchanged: -49.5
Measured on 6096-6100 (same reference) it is -49.4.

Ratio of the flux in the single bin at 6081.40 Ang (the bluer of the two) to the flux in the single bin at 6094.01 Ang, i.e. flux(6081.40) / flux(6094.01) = 0.99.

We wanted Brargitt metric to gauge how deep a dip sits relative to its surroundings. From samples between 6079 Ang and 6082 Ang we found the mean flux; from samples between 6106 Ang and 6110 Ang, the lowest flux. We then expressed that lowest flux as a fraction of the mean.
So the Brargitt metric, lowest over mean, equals 0.90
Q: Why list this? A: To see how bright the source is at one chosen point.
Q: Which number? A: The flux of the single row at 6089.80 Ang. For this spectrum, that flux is 7.637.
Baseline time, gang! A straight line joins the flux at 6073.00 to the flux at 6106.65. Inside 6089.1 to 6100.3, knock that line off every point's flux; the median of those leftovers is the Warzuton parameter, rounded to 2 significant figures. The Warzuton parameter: 0.58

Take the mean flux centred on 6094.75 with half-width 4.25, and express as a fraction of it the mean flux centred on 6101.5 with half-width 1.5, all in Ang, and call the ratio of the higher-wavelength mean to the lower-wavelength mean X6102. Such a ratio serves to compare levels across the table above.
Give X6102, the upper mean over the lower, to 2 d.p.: 0.97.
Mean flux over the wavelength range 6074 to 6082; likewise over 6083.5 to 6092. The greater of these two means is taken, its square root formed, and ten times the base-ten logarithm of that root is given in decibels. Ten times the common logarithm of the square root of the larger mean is 4.40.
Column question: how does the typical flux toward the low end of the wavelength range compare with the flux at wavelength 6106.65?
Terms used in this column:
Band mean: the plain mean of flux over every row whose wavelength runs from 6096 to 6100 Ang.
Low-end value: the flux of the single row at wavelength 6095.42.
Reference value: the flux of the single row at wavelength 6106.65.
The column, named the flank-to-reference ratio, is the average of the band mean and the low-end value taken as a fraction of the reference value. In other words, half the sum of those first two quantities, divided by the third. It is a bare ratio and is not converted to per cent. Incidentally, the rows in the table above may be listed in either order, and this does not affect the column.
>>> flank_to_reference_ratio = 1.08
